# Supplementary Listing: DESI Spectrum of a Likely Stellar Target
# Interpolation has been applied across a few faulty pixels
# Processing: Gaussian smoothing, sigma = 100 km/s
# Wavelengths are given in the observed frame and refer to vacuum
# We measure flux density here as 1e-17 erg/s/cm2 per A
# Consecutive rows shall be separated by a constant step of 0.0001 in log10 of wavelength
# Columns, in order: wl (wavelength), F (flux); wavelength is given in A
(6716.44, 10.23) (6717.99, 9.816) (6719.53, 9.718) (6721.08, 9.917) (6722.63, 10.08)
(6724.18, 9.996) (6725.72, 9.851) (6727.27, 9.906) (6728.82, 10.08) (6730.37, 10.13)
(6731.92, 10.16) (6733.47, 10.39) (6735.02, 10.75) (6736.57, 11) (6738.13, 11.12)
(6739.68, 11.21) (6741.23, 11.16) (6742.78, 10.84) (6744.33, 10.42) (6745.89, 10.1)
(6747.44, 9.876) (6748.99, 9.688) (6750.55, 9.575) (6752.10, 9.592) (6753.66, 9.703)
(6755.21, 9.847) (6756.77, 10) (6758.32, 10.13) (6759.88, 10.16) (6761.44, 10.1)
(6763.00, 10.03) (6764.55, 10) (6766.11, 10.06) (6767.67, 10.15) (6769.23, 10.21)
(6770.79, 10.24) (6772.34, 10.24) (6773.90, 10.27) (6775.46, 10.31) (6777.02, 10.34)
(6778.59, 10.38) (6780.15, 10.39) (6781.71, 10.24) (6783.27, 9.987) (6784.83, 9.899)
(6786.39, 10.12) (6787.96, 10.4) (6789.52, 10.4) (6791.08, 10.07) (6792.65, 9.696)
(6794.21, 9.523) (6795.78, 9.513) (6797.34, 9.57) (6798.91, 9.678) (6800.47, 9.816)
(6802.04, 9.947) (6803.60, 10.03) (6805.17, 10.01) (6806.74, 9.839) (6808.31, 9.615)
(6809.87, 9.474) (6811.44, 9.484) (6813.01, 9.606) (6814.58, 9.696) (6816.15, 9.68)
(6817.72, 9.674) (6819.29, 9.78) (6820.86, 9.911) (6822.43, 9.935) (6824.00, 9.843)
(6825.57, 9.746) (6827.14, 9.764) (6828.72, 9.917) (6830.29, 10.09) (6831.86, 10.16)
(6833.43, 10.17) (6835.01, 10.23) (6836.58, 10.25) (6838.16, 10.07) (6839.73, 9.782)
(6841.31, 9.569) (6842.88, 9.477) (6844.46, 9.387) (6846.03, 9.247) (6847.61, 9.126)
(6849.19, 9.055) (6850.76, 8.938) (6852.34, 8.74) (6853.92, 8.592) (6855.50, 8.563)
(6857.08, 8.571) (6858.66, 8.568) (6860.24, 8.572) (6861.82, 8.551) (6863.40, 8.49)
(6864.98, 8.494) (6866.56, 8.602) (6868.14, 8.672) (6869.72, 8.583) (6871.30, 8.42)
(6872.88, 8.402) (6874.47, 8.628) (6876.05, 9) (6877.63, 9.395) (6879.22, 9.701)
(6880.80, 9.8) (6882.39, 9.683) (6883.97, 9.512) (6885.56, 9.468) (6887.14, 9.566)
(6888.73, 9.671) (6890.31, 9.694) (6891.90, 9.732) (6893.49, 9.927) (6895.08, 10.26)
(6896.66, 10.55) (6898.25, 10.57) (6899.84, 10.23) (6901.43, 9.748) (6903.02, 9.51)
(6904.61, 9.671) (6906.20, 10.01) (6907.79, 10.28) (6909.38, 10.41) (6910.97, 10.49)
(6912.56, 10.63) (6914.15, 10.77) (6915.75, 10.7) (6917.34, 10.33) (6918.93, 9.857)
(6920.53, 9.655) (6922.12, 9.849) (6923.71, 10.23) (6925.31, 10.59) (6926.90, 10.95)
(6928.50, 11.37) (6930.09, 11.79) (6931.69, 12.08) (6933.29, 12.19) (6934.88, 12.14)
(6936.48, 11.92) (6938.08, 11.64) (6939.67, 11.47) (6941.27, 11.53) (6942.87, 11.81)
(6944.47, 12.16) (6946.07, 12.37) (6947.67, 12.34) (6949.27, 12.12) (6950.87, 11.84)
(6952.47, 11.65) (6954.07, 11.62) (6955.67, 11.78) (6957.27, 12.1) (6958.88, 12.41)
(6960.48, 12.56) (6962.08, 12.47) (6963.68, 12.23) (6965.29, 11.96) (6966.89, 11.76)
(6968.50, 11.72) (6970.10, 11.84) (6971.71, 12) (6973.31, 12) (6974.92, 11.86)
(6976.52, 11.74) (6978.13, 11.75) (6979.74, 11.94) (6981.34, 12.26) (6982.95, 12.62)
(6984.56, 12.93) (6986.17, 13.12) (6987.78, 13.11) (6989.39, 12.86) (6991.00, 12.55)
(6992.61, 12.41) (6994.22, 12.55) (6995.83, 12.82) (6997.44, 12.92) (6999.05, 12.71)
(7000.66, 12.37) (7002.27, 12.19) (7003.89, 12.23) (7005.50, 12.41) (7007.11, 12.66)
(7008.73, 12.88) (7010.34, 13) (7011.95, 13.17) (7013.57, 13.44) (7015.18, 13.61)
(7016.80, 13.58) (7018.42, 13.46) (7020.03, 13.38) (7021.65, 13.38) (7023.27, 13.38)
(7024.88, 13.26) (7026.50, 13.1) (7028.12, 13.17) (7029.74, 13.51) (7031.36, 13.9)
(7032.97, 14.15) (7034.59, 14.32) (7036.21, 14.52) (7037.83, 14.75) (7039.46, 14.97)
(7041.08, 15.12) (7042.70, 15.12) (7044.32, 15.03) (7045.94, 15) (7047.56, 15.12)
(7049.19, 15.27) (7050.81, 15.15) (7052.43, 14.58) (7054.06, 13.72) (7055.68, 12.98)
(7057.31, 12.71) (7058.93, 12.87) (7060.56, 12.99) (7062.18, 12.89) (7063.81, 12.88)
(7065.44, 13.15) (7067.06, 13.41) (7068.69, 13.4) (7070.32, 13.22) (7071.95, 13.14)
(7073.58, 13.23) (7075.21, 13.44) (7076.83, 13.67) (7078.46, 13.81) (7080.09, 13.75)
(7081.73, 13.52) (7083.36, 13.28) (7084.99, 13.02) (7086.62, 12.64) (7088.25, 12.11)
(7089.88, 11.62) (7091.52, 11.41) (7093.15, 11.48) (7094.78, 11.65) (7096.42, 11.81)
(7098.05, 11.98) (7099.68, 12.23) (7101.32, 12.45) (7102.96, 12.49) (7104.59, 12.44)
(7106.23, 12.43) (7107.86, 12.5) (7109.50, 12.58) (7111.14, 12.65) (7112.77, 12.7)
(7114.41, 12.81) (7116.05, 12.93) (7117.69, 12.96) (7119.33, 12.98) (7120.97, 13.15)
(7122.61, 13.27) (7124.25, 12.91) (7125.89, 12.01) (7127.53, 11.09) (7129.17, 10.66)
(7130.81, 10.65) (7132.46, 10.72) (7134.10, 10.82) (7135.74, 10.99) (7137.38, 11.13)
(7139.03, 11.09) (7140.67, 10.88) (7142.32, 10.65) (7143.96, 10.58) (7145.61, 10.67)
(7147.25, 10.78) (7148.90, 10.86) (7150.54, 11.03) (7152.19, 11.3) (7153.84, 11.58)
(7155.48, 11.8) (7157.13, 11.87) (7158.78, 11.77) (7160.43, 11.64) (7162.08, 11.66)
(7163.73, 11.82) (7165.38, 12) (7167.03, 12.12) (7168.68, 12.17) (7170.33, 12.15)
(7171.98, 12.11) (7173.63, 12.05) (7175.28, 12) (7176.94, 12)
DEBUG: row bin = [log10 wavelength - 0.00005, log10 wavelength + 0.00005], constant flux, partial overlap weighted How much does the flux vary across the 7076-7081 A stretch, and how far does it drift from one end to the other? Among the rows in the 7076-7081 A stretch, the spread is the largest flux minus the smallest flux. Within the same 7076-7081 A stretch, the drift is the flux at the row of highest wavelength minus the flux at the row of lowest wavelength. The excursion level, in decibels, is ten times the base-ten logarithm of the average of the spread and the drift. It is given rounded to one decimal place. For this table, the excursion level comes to -9.6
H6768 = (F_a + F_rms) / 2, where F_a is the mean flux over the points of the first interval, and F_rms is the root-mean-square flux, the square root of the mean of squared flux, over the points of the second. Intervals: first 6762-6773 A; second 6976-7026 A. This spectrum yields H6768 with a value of 11.5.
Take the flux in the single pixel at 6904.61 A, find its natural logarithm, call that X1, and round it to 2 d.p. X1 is 2.27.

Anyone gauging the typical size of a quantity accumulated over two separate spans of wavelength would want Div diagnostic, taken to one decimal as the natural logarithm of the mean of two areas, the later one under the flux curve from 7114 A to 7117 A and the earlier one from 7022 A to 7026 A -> 3.8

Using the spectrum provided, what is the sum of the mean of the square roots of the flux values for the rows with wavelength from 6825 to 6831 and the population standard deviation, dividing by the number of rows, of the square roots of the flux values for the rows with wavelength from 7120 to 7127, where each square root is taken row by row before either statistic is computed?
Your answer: 3.2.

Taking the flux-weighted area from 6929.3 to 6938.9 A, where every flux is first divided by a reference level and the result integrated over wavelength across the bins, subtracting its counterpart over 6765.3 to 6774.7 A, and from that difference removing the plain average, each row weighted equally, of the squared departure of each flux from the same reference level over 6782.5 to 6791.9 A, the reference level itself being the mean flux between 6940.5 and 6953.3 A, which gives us -2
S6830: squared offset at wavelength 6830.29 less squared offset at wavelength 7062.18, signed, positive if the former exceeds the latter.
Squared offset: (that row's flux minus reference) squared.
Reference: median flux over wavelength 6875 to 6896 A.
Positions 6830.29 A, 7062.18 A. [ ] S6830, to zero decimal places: -10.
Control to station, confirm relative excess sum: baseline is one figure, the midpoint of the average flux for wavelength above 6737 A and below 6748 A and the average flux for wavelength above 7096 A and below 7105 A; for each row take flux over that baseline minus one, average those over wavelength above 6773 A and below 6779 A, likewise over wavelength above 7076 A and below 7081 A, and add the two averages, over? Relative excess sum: 0.1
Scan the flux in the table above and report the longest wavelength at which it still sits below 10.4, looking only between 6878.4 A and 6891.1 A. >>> 6890.31 A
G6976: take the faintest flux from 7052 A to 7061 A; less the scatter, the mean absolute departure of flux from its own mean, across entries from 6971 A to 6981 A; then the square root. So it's 3.55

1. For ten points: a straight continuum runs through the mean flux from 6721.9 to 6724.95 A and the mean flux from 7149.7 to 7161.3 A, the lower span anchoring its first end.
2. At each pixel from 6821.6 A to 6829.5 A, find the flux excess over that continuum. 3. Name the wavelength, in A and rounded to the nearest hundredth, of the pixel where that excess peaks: 6822.43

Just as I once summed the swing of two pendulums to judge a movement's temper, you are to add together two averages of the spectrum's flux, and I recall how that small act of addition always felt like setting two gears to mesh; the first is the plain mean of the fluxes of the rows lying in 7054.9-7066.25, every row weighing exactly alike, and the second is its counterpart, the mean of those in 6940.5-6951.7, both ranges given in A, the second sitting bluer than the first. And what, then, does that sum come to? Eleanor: 24.9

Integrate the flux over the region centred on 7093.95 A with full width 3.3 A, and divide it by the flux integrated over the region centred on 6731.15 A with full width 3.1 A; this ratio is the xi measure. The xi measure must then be 1.2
